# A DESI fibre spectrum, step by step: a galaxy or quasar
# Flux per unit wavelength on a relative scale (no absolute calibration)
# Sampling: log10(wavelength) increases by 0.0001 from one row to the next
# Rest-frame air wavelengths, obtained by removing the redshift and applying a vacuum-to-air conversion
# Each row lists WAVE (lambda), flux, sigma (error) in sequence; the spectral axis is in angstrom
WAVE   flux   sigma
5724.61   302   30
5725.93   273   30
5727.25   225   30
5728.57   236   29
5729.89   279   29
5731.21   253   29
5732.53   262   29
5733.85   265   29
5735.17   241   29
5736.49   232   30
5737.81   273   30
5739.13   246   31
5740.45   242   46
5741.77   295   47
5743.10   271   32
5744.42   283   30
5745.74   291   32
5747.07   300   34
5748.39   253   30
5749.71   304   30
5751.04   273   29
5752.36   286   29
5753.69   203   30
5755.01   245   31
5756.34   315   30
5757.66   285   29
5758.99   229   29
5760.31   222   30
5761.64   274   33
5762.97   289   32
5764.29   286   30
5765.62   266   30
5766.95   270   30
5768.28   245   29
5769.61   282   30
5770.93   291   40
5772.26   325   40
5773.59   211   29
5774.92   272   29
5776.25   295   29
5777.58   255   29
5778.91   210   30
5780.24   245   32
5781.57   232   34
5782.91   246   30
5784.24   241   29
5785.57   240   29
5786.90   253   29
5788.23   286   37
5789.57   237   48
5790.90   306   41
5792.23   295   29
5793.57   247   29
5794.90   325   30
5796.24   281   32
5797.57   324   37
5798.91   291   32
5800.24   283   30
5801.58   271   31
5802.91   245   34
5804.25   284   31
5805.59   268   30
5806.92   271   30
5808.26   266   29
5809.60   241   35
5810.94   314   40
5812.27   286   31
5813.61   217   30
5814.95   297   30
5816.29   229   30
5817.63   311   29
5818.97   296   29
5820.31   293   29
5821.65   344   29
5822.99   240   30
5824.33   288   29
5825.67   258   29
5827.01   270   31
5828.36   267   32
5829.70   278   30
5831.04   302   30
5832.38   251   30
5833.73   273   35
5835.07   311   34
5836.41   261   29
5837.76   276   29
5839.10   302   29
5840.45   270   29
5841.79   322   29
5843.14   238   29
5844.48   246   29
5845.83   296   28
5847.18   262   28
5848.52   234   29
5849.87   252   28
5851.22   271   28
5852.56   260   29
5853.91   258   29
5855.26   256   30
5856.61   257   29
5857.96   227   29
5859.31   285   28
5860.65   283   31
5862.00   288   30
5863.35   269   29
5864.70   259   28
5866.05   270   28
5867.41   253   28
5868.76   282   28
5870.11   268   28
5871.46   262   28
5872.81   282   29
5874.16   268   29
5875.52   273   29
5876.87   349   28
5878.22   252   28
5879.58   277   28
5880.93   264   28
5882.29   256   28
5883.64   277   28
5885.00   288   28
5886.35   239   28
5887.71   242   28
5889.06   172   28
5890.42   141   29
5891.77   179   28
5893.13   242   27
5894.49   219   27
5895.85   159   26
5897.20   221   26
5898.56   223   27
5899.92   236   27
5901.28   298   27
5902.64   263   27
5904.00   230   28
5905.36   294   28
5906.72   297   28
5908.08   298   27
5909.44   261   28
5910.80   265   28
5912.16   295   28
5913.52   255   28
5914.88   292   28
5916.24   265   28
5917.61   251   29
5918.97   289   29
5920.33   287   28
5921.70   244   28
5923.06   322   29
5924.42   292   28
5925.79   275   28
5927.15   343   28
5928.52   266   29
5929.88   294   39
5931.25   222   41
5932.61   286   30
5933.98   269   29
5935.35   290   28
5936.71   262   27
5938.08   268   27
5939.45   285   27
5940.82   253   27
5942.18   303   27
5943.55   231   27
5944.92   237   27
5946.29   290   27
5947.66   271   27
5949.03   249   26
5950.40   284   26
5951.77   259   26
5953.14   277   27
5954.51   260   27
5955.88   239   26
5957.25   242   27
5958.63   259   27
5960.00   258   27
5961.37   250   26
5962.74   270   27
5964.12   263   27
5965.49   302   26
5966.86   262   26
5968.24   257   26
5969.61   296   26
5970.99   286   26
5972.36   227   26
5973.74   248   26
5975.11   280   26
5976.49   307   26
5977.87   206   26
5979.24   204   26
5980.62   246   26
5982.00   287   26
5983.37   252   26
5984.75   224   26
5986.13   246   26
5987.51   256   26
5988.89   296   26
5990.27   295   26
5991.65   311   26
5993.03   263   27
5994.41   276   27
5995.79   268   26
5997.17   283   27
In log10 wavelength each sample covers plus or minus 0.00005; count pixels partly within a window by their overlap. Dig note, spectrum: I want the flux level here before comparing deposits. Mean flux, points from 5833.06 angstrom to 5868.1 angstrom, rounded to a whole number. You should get 268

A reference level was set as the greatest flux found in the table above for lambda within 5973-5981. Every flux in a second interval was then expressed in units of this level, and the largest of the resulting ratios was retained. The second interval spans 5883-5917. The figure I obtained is 0.97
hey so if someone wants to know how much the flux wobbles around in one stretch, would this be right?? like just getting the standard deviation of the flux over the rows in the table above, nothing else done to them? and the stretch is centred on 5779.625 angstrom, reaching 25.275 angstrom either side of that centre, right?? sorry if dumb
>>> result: 31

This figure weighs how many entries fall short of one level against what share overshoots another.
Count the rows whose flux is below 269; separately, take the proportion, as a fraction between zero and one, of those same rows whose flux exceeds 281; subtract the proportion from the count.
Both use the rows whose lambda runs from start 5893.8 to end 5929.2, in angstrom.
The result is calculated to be 13.6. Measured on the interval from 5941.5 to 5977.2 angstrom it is 14.7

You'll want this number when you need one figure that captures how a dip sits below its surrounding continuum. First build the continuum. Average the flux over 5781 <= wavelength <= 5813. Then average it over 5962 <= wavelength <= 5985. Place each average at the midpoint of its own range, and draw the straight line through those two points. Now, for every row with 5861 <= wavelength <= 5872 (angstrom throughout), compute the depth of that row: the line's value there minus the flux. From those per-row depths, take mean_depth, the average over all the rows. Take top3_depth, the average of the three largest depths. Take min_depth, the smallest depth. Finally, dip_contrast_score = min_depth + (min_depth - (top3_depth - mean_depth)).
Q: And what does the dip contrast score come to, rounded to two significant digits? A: -51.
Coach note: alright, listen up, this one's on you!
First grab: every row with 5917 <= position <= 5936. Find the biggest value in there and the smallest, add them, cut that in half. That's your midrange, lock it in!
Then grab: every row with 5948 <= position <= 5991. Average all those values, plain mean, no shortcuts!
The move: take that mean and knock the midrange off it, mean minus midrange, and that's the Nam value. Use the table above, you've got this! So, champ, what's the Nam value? -22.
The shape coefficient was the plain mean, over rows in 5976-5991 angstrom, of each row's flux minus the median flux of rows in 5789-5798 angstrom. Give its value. -39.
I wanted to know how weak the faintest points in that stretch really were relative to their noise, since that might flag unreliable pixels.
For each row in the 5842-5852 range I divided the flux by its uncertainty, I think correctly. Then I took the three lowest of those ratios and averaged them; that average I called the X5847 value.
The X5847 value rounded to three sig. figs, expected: 8.25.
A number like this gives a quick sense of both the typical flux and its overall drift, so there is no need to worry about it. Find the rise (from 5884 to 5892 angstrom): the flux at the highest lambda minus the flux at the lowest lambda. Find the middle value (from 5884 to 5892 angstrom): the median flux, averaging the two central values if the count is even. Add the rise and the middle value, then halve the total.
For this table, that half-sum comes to 50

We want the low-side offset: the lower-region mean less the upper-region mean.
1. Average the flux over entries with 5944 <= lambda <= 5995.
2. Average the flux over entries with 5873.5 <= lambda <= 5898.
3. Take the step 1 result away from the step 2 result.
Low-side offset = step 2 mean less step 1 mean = -23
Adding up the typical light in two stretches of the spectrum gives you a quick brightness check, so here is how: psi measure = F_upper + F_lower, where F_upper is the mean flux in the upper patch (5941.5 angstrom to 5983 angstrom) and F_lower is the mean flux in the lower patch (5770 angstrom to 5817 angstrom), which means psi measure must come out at 530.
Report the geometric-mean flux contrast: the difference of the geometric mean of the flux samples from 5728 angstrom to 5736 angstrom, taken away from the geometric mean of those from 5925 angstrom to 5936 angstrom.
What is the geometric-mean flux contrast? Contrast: 23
